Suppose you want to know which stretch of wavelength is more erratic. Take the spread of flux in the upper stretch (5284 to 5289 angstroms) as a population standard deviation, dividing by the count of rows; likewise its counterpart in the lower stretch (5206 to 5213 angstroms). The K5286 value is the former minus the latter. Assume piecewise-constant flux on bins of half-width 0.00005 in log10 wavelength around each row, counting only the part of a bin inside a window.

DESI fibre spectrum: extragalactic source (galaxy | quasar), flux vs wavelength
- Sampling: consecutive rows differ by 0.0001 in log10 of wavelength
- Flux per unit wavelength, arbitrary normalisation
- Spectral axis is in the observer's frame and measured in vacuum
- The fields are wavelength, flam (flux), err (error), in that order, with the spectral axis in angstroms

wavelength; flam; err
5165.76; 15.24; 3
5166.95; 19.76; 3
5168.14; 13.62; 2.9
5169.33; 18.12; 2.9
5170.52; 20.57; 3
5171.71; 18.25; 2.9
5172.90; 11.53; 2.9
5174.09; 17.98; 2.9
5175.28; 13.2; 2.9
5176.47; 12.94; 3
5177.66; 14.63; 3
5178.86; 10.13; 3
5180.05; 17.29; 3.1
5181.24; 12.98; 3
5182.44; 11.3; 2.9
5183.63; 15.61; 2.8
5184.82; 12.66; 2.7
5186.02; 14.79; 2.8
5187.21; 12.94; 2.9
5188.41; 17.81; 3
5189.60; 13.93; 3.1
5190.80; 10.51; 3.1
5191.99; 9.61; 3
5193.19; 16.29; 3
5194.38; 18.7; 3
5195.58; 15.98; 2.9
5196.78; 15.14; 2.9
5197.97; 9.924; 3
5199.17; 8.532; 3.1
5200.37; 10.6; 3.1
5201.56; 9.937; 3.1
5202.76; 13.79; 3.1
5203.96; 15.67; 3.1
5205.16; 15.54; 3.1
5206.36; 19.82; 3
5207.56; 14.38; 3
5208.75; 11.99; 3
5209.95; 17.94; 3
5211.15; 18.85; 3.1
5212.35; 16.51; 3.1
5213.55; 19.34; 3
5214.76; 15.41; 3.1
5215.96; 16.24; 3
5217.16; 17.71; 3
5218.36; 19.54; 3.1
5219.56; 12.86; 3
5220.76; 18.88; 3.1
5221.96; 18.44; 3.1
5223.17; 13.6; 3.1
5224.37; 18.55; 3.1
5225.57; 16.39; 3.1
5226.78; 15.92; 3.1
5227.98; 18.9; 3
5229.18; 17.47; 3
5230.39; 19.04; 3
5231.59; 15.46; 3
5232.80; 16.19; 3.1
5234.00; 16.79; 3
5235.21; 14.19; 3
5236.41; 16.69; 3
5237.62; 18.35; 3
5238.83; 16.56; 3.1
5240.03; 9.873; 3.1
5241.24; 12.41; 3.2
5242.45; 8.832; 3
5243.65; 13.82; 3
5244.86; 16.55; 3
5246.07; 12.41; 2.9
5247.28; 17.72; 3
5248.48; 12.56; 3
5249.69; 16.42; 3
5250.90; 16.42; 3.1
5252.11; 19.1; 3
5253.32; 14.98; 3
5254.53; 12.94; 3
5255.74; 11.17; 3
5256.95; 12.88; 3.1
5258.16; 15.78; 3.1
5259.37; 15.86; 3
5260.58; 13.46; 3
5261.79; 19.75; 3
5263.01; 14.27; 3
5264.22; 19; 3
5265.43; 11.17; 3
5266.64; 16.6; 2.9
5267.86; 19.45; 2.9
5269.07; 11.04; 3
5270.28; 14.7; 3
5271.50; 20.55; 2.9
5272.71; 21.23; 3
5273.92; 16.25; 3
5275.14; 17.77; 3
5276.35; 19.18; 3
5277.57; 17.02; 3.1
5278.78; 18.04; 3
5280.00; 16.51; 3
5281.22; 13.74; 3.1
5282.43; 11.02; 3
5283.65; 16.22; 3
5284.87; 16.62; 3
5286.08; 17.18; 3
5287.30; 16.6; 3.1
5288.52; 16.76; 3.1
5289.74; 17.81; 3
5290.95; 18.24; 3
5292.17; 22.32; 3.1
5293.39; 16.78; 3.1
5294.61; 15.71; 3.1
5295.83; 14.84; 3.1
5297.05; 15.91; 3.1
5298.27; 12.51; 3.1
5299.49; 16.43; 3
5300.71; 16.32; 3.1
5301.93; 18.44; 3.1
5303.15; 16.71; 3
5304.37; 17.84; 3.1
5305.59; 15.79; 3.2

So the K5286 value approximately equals -2.5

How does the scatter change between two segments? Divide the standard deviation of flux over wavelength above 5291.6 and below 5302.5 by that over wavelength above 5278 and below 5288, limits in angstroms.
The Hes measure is 1.2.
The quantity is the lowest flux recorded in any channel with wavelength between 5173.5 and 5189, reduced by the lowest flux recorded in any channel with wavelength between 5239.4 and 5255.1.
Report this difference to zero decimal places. 1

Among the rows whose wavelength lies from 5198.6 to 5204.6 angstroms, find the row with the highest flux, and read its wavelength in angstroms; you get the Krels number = 5203.96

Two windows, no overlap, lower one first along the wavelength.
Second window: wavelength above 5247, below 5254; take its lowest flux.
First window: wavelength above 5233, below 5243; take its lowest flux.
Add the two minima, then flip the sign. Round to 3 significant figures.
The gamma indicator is -21.4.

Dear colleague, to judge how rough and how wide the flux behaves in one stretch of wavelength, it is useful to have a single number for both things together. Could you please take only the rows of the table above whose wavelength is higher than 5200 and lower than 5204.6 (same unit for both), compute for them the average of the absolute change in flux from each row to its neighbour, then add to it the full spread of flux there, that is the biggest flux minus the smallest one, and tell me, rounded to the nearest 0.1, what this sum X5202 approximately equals 7.9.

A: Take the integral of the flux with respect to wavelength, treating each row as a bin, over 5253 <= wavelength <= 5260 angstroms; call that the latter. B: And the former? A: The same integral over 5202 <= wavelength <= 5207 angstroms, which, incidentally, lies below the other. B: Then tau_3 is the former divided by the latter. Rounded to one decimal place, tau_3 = 0.8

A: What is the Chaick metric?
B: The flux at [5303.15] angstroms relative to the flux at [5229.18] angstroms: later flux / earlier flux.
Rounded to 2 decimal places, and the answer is 0.96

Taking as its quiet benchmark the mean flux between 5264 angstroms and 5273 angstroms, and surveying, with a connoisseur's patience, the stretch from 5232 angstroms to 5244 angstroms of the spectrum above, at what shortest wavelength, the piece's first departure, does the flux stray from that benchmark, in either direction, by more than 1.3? 5235.21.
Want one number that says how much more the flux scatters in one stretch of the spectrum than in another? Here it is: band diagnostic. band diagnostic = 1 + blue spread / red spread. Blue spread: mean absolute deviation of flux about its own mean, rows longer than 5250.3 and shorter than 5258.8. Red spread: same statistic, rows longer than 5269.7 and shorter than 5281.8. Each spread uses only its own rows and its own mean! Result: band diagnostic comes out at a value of 2.12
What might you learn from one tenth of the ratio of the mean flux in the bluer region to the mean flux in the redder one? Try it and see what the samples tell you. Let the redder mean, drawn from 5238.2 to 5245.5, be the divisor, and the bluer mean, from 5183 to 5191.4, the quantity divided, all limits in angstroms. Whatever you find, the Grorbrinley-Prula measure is 0.108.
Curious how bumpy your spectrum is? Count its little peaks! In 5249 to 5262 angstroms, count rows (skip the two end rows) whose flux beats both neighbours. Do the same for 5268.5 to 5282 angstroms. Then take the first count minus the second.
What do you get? -1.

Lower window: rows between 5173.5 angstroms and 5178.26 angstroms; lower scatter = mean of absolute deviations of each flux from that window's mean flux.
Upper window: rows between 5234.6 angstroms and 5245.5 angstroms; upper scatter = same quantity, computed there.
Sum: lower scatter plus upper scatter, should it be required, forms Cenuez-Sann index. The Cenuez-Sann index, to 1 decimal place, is 4.2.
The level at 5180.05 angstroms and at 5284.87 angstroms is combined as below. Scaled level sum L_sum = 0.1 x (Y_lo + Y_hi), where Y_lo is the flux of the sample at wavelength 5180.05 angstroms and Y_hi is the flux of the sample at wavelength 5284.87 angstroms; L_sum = 3.4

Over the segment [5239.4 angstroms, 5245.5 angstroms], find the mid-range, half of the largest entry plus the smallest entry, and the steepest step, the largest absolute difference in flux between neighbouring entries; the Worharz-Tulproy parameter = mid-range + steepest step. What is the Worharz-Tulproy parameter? 17.7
